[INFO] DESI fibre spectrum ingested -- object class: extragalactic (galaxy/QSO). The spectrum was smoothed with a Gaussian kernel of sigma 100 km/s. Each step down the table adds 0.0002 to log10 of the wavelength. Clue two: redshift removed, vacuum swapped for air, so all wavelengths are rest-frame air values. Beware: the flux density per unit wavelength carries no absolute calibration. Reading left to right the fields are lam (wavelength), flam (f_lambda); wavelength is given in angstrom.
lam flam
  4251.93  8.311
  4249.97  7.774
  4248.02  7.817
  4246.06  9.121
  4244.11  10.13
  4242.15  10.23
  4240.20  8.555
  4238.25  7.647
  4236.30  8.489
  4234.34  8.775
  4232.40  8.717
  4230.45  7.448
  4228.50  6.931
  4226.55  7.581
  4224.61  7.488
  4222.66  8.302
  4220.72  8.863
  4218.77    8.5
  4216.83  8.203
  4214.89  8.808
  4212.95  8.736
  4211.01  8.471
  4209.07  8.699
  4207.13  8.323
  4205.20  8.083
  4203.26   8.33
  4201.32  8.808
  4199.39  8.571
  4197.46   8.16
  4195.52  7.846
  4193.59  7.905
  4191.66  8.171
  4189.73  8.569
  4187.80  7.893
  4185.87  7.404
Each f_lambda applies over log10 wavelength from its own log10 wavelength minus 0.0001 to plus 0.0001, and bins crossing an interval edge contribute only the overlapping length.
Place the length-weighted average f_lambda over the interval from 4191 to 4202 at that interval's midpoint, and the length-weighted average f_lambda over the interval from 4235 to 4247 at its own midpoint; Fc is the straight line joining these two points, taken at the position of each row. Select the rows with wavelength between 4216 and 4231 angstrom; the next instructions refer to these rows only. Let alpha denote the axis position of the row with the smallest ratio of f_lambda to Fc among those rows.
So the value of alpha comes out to 4228.50 angstrom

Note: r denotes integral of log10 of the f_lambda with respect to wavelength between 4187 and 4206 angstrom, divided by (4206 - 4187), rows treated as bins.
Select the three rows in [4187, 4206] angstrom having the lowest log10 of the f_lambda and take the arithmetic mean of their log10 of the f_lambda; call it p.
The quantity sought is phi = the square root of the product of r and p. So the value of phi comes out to 0.906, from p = 0.897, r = 0.915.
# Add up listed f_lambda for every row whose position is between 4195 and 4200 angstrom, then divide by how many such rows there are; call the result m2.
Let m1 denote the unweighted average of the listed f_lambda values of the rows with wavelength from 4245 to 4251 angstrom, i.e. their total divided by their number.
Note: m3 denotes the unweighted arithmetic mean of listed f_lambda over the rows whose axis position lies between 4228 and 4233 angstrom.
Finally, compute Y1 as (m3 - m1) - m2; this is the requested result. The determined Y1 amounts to -8.7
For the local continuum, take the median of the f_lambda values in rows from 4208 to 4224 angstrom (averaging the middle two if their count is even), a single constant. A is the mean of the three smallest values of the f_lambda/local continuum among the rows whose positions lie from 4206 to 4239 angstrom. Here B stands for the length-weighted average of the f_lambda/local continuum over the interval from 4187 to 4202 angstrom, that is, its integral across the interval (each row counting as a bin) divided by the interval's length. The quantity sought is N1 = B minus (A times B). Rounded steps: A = 0.85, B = 0.958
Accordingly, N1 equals 0.15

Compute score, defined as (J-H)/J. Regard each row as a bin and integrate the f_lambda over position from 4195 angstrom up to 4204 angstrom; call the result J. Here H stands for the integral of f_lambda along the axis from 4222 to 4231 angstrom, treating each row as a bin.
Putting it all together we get 0.10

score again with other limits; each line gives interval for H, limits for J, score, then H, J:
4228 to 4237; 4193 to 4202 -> 0.02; 73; 74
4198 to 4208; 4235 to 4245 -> 0.06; 84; 90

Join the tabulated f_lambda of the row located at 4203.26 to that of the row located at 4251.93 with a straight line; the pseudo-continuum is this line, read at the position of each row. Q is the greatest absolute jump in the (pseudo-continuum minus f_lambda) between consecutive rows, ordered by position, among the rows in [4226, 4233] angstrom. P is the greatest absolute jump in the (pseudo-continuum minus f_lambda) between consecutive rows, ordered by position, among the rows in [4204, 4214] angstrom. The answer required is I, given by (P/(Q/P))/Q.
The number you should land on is 0.1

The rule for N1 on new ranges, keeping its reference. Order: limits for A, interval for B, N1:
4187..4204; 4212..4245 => 0.08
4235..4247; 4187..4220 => 0.04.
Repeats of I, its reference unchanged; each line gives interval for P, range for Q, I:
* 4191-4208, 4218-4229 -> 0.3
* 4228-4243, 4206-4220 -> 7.7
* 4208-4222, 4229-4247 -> 0.1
